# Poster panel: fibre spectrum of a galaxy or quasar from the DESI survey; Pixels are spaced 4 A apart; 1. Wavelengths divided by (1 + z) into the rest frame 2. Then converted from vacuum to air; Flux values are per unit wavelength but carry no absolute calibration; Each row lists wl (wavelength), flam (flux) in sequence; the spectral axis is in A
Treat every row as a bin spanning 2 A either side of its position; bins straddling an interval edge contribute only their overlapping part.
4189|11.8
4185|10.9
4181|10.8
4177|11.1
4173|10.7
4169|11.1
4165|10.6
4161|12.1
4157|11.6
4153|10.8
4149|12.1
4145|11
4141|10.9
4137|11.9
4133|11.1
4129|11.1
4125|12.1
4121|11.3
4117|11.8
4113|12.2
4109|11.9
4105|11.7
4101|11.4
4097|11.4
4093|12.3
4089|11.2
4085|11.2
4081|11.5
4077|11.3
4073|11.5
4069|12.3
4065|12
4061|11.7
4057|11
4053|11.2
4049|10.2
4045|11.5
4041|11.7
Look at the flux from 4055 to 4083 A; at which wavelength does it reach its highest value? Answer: 4069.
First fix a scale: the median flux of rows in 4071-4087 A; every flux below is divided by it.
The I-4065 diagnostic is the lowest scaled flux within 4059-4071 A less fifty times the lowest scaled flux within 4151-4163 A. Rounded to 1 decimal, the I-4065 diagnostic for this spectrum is -46.3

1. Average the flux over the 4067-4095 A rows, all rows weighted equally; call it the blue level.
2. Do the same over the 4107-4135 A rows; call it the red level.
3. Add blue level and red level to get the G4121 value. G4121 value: 23.3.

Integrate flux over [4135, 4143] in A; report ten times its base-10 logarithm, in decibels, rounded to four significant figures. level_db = 19.60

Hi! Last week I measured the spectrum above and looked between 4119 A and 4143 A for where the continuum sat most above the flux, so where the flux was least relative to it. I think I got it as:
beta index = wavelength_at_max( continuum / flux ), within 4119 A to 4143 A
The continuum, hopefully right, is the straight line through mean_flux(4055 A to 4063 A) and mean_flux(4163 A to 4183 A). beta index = 4141 A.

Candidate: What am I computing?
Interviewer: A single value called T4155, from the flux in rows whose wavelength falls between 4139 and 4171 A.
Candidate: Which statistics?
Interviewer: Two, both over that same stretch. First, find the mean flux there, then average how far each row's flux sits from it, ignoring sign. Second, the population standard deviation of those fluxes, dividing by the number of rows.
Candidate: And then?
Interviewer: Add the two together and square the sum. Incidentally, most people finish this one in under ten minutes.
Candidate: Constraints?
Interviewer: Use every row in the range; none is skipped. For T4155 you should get 1.08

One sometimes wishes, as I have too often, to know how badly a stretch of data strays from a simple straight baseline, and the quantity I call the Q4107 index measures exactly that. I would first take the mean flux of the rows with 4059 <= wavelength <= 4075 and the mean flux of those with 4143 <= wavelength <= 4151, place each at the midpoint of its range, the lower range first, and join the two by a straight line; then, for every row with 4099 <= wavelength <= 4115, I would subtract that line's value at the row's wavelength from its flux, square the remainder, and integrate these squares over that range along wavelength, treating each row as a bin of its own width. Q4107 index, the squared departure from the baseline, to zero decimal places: 2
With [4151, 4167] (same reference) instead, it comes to 7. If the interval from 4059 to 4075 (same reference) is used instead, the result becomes 1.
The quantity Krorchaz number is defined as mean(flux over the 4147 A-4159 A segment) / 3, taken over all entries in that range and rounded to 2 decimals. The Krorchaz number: 3.83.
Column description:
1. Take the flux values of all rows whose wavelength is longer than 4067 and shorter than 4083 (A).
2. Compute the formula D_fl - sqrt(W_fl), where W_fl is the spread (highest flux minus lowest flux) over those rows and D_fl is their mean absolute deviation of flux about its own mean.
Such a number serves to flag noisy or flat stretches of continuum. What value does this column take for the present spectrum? -0.675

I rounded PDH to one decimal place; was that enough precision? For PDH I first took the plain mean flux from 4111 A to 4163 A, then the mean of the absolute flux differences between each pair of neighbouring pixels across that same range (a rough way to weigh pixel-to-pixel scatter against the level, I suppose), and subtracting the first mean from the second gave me -10.8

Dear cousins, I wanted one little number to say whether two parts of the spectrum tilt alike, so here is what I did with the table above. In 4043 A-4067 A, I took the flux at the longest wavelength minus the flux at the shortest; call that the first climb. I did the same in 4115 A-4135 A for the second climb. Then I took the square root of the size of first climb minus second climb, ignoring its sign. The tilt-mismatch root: 1.10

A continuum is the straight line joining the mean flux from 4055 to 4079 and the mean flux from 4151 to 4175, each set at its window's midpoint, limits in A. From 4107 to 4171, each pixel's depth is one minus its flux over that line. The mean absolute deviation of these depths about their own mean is 0.041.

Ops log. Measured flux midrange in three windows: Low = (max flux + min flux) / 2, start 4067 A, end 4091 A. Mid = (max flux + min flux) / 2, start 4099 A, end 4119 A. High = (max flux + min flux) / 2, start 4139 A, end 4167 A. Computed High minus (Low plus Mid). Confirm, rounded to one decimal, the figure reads -12.2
